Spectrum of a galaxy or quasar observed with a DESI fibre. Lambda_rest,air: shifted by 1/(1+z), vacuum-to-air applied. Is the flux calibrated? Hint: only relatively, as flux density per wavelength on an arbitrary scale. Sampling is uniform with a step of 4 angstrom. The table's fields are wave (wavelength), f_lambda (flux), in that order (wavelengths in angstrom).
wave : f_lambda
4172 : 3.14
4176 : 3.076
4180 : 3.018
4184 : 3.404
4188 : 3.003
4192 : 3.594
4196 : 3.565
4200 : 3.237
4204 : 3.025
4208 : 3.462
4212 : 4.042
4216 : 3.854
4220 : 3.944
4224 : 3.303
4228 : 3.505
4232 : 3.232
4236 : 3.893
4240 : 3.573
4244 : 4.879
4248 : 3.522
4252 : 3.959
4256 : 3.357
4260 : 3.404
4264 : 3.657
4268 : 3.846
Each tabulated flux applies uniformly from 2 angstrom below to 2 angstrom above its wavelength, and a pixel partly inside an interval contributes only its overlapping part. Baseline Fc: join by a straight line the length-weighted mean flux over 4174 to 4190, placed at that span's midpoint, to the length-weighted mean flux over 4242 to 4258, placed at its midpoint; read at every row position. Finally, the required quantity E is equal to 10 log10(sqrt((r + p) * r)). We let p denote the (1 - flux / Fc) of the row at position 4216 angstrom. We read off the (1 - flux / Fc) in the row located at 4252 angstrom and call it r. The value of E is -19.2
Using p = -0.09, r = 0.00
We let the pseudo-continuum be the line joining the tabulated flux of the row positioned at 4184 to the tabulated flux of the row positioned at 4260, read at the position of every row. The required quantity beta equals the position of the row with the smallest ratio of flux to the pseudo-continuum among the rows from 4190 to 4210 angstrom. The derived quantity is 4204 angstrom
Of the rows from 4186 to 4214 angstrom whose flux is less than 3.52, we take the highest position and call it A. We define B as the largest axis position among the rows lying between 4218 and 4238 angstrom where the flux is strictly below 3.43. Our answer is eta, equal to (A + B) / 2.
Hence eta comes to 4220 angstrom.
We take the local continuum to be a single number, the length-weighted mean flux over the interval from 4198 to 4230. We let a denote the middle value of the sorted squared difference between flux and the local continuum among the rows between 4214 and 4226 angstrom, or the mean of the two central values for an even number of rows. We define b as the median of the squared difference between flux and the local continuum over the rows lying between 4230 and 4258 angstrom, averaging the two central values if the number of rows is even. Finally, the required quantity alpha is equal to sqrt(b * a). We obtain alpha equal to 0.097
